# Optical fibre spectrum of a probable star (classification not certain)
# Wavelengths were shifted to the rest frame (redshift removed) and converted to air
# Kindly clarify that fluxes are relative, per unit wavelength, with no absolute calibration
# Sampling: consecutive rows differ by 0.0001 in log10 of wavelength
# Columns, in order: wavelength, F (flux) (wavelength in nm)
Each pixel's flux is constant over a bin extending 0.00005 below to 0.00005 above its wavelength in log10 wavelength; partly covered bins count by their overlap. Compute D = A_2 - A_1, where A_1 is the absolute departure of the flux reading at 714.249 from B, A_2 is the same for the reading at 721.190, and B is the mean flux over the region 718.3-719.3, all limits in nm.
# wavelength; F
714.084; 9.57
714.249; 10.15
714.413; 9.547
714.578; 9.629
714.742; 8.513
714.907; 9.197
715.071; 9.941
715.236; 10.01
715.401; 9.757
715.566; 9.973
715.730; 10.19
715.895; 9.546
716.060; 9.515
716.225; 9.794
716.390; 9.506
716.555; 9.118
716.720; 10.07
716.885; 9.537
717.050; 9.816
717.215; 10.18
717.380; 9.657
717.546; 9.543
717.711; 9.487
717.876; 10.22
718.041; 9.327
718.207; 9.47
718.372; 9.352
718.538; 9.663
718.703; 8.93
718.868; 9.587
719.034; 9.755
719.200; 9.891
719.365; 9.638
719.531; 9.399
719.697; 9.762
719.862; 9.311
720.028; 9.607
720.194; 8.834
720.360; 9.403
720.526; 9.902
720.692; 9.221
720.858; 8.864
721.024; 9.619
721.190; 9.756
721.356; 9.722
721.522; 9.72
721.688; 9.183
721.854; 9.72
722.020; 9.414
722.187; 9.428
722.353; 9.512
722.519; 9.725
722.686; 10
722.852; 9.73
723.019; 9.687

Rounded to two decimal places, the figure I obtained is -0.39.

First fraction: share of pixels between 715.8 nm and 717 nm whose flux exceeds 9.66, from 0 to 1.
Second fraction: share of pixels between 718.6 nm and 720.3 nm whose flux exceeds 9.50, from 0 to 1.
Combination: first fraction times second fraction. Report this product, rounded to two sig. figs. 0.17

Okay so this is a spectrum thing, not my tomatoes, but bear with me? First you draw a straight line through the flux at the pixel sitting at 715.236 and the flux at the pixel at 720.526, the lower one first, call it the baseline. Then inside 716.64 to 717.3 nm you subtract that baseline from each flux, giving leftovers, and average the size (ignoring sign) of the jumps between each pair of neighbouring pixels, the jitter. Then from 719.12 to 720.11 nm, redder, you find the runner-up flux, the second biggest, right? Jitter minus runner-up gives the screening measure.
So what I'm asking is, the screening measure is -9.37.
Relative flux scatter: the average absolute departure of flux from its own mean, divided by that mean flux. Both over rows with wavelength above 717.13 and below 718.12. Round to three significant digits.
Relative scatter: 0.0318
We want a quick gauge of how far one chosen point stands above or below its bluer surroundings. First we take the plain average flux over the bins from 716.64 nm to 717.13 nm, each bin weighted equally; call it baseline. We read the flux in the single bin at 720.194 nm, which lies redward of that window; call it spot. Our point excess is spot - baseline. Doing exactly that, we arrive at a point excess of -1.0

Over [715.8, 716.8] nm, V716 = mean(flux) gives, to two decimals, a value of 9.59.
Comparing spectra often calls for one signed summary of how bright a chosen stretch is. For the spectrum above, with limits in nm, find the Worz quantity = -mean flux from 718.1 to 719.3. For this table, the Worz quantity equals -9.52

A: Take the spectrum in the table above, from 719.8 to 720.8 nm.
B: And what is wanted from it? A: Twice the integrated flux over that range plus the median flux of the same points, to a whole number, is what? 28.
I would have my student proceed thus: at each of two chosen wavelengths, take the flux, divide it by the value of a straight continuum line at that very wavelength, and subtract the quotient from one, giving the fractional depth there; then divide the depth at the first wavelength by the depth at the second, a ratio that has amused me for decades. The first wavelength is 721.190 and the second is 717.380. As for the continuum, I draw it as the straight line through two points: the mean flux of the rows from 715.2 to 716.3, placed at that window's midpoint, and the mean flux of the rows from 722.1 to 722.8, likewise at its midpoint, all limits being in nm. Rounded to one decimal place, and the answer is -0.5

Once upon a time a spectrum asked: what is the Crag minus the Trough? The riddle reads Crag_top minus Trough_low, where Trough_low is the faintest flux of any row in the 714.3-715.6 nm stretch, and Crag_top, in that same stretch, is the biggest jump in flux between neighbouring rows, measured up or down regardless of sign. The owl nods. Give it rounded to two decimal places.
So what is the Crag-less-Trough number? -7.40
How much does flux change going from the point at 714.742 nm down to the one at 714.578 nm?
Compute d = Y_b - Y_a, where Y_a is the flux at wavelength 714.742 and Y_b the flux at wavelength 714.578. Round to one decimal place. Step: 1.1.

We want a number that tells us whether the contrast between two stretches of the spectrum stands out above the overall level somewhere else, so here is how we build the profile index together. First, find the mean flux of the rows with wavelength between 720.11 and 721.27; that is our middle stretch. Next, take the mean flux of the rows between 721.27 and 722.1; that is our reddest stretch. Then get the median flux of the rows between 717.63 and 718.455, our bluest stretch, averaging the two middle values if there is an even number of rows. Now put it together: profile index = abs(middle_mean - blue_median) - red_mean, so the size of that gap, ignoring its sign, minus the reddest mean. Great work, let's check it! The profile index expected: -9.5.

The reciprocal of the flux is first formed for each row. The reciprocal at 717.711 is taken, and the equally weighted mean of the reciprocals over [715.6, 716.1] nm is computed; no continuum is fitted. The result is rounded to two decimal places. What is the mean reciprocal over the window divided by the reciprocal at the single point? 0.97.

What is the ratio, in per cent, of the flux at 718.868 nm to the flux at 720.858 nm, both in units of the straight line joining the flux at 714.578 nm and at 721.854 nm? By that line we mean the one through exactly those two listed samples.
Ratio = 108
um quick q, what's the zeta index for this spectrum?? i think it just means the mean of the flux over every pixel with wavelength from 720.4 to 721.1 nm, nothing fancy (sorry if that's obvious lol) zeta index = 9.40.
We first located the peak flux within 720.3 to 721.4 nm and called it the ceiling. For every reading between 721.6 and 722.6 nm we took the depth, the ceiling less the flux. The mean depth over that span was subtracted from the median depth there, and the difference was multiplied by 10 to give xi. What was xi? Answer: 0.3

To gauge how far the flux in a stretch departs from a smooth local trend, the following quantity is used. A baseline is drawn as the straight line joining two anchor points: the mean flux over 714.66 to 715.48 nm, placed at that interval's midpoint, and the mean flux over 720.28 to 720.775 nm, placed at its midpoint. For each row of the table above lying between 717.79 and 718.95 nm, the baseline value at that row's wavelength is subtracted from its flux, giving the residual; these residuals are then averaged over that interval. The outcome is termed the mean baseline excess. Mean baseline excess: 0.01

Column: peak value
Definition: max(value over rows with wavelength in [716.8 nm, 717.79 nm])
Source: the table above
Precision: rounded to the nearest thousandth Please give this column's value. 10.180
